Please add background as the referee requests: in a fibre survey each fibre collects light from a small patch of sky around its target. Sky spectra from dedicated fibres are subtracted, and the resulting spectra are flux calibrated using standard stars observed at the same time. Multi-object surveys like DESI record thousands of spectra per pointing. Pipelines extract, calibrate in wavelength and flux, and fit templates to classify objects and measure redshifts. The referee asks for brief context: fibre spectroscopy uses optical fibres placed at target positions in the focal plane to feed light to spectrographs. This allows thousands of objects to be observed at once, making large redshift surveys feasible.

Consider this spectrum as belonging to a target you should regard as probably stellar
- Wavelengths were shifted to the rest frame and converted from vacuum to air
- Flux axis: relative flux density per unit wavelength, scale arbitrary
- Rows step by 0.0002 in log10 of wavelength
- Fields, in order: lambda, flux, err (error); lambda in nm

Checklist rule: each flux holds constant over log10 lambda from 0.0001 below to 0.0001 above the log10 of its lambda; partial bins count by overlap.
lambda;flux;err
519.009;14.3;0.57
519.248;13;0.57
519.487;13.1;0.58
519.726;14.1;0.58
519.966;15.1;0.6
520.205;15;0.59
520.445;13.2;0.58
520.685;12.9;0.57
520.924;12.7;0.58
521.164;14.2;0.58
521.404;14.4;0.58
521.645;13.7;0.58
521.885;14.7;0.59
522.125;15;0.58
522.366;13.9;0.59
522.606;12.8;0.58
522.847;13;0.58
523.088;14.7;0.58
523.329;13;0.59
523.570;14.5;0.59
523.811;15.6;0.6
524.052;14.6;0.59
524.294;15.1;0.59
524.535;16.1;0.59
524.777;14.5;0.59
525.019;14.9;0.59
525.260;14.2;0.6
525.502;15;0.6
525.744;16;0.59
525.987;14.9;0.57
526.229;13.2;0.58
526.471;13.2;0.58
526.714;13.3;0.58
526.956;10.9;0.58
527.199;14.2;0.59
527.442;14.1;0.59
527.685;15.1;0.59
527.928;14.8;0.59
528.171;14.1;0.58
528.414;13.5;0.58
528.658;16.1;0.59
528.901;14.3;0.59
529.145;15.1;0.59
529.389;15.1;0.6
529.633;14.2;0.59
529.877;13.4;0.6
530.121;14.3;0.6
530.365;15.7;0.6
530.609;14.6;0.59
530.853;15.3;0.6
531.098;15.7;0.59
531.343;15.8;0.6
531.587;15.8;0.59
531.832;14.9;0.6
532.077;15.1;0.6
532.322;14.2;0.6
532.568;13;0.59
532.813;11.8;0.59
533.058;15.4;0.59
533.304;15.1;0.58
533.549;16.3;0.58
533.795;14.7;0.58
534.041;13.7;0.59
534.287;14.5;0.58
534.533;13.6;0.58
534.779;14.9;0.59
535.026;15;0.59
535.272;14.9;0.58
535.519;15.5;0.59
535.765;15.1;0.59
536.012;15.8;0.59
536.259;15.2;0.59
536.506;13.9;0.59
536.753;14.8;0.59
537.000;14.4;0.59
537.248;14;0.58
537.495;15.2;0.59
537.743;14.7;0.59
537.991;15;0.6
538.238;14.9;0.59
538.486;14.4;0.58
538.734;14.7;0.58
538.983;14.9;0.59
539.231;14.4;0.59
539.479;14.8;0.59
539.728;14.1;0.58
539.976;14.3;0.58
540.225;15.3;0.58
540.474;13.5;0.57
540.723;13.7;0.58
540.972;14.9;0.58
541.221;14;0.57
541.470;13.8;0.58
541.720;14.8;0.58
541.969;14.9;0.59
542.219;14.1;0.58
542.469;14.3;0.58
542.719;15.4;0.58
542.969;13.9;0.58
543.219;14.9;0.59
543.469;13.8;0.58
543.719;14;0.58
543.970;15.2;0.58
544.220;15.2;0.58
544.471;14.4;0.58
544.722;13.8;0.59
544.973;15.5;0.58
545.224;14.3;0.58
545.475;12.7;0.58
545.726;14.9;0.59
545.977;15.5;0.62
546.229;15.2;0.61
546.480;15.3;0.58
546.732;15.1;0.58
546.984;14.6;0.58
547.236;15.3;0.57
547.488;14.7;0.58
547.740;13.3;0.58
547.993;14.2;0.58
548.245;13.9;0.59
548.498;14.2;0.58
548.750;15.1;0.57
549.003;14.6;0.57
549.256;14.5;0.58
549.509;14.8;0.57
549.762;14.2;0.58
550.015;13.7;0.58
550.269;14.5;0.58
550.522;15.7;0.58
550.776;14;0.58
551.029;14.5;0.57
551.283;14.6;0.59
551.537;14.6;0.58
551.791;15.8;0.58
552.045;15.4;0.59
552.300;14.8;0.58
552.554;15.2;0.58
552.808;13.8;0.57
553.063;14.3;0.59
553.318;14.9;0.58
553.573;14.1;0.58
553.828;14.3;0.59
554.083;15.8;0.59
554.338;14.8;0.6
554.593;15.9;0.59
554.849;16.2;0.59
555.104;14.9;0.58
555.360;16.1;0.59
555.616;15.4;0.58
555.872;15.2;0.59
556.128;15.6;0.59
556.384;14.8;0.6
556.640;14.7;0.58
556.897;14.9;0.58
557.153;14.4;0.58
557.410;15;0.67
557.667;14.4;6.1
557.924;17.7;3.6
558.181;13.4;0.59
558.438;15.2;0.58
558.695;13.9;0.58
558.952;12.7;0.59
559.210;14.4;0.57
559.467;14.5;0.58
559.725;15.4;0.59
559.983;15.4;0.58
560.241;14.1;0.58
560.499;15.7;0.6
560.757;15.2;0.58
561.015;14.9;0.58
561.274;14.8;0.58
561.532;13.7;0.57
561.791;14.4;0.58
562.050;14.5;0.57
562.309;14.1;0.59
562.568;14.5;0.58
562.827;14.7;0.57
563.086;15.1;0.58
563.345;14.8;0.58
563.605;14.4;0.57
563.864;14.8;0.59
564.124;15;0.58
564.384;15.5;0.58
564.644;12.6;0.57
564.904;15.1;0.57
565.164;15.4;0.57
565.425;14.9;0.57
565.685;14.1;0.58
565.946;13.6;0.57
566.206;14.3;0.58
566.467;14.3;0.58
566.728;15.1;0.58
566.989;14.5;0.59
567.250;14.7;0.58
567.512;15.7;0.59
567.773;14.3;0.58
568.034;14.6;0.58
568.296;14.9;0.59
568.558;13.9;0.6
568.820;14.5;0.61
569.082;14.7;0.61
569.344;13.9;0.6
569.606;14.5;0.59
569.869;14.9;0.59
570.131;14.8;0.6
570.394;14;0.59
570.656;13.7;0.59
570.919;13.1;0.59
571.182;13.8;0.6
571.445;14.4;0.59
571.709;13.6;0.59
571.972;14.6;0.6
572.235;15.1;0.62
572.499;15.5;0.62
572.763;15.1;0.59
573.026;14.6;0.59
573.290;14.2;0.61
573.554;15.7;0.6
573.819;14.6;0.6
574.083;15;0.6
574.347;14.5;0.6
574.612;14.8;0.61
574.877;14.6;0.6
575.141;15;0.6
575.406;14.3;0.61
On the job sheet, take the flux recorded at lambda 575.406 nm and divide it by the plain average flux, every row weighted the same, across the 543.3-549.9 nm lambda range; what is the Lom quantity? 0.98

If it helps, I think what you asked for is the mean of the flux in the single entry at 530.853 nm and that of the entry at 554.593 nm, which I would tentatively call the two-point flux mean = 15.6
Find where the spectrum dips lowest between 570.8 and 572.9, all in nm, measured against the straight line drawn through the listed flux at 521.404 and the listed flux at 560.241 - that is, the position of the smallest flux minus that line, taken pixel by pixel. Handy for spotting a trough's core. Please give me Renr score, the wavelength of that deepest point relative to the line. 570.919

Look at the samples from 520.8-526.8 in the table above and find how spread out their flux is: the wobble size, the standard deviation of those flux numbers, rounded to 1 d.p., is 1.0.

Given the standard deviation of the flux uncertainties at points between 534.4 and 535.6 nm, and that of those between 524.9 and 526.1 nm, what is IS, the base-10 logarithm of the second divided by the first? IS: 0.35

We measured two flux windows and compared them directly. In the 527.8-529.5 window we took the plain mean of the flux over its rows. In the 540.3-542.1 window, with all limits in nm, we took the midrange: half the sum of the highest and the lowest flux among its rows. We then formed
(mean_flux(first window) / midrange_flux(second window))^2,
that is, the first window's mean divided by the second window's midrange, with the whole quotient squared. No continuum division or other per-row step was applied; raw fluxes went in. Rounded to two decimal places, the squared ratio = 1.07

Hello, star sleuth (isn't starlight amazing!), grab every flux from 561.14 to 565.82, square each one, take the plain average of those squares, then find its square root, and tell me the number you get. 14.6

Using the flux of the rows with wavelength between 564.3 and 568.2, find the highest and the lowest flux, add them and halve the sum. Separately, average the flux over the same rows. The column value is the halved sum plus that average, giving 28.7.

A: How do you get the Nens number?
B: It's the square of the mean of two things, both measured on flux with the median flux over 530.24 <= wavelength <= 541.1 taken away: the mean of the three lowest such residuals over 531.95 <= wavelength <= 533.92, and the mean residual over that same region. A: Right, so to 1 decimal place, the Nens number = 1.4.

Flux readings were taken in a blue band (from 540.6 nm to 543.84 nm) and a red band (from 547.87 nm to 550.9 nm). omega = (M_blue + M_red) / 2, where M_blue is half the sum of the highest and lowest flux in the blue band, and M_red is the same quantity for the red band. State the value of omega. 14.6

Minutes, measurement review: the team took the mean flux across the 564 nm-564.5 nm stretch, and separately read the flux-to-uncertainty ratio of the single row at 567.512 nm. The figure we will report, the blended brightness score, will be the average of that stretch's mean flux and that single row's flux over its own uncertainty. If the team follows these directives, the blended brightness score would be 20.9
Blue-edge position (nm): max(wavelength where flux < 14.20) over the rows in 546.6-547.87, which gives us 547.740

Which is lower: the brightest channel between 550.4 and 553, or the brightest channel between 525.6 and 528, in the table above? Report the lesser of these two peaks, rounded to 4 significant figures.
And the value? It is 15.80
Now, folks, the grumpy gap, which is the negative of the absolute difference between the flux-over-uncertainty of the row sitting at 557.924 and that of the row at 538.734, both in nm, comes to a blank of -20.4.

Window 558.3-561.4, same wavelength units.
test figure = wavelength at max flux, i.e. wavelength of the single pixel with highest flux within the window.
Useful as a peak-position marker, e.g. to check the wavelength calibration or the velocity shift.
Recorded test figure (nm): 560.499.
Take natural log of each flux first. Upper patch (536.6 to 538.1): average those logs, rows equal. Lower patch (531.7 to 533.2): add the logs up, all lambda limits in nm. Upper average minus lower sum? -13.15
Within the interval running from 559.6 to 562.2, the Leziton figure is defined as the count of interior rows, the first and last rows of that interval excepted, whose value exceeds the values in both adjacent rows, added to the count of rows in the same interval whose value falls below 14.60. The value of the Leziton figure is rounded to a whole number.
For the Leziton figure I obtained 5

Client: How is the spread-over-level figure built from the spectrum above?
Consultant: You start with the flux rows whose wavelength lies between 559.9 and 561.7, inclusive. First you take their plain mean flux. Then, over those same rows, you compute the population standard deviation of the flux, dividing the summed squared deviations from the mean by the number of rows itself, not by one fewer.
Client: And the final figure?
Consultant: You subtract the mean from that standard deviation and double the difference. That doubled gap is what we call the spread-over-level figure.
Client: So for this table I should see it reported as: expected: -28.3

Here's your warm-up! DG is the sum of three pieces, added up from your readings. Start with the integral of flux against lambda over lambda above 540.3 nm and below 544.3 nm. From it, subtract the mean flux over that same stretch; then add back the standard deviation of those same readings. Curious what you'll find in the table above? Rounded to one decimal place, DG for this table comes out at 43.8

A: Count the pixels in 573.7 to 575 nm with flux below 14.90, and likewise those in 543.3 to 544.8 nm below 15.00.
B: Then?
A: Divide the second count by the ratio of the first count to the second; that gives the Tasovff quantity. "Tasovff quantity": 4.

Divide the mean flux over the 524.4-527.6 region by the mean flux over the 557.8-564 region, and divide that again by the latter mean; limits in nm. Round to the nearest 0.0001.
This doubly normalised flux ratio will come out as 0.0659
